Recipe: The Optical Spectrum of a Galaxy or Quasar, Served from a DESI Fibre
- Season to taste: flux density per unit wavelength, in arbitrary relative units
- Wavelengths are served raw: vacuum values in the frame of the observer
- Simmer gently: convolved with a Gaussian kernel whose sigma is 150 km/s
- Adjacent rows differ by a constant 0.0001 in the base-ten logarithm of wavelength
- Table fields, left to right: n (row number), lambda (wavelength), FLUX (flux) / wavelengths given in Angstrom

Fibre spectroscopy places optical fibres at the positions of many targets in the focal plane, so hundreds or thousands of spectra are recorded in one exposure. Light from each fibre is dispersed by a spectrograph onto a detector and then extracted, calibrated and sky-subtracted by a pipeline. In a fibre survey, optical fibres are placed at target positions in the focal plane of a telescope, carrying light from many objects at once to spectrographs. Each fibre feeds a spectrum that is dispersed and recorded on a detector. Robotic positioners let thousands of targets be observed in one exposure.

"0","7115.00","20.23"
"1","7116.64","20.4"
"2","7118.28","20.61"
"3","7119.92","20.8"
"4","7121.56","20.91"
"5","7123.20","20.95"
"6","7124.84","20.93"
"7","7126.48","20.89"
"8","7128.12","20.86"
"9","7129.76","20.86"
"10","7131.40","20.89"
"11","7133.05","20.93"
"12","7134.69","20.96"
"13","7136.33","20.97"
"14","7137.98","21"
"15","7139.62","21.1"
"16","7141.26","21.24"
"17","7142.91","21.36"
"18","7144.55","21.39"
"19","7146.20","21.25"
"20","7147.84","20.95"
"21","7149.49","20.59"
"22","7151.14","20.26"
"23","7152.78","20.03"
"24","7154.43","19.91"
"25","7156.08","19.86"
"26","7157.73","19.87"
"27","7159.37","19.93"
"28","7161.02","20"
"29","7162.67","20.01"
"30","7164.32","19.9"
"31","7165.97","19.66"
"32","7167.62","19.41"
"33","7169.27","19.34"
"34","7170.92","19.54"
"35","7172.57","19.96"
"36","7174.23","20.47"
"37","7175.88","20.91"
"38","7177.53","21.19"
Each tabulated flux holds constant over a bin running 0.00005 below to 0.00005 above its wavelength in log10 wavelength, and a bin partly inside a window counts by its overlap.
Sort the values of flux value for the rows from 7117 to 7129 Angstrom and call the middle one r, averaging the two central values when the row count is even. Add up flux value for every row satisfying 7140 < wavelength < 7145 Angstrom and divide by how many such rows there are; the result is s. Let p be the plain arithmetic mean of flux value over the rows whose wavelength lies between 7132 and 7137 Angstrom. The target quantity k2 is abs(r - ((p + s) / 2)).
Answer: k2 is 0.25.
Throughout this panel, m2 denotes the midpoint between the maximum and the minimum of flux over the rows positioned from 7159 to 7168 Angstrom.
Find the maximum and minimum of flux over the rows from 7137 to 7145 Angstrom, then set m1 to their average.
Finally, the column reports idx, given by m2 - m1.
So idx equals -1.5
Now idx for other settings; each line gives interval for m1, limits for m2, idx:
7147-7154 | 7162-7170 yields -0.8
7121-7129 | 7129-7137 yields 0.0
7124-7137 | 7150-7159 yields -0.9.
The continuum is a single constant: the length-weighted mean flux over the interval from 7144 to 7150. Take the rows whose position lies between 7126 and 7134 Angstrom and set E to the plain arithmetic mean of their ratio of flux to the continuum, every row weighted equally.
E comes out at 0.993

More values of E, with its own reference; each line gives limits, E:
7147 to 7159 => 0.960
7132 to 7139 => 0.996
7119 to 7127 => 0.993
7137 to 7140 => 1.000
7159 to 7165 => 0.949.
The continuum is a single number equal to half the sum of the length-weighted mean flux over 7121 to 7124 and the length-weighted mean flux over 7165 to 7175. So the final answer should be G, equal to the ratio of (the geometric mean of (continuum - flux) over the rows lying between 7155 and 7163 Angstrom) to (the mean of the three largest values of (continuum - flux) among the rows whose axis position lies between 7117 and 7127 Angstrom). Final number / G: -0.9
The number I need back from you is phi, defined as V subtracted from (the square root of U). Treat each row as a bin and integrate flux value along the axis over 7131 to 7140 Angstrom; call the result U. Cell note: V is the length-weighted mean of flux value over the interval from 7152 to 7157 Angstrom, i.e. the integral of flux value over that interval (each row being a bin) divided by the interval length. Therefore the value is -6.2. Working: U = 189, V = 19.9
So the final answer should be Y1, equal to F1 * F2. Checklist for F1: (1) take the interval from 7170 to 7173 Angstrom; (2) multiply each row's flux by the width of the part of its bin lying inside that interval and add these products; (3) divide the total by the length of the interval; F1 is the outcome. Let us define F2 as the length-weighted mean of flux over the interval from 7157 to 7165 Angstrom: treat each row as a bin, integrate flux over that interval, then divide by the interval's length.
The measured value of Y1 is 394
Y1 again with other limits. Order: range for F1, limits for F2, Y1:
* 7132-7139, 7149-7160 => 420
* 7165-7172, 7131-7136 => 408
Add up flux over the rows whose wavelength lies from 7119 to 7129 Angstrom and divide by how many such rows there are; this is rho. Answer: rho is 20.89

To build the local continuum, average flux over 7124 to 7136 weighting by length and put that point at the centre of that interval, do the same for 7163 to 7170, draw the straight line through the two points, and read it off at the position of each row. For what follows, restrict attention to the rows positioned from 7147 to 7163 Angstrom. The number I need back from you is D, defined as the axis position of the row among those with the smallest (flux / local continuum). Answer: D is 7154.43 Angstrom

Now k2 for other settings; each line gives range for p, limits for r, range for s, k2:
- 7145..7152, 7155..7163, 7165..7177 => 0.40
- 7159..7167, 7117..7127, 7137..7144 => 0.36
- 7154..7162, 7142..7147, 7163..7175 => 1.53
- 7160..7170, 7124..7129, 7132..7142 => 0.51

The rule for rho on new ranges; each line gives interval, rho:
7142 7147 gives 21.33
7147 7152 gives 20.60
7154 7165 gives 19.93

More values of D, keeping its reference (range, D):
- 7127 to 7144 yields 7128.12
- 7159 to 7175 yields 7169.27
